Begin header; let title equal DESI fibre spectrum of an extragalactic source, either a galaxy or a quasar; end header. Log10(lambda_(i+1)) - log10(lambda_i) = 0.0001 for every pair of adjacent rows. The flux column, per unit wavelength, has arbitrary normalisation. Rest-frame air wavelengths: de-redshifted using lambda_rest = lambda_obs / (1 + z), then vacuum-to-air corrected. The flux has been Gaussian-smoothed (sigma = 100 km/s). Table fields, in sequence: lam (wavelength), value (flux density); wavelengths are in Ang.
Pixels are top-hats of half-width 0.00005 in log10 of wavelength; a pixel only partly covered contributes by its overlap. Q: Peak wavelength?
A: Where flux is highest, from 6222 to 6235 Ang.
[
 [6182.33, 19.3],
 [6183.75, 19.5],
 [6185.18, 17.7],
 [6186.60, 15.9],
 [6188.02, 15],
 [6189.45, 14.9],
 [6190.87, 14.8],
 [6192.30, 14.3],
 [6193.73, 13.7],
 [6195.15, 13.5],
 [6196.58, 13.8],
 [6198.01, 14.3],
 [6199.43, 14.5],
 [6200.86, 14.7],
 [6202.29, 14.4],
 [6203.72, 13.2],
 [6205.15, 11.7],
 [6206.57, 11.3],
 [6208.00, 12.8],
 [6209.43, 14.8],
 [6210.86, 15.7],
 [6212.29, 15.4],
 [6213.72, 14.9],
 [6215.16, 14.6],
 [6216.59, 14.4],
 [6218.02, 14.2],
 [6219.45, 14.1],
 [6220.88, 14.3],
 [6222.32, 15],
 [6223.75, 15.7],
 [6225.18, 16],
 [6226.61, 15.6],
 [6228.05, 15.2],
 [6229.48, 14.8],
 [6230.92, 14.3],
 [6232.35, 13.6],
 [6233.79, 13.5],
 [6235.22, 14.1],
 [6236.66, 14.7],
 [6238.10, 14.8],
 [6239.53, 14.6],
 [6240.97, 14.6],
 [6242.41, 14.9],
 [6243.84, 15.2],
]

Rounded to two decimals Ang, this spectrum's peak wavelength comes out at 6225.18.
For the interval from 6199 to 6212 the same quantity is 6210.86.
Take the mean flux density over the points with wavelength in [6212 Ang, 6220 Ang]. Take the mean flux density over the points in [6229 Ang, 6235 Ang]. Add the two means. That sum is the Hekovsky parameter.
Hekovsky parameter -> 28.6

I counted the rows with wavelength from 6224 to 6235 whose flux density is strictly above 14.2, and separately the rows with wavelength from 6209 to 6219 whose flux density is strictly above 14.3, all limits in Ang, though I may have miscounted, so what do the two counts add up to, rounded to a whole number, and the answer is 11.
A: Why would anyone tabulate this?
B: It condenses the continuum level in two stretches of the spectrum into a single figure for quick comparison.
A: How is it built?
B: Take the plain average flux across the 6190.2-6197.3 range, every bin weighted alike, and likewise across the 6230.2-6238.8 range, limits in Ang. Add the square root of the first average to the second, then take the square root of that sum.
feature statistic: 4.23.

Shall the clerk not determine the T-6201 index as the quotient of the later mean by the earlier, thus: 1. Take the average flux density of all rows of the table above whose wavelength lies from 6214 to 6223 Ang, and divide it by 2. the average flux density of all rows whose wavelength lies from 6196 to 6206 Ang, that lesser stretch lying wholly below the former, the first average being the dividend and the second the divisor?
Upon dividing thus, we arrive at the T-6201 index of 1.05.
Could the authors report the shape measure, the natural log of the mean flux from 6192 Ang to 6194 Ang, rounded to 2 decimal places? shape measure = 2.64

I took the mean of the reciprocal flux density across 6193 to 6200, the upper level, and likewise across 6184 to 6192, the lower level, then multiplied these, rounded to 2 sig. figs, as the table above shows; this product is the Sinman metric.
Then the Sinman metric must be 0.0046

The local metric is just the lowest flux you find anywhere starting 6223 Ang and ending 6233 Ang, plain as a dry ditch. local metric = 13.6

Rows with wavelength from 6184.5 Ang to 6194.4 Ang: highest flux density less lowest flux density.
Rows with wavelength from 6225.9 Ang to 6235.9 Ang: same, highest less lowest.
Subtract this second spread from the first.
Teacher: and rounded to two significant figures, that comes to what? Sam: 1.9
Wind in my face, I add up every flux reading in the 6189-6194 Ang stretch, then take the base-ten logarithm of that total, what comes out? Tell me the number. 1.76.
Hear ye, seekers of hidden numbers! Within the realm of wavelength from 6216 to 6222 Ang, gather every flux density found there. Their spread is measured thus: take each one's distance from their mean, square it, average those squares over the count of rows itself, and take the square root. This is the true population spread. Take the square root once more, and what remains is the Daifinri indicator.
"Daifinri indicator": 0.33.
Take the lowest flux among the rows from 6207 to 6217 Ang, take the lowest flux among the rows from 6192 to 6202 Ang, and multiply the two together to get 173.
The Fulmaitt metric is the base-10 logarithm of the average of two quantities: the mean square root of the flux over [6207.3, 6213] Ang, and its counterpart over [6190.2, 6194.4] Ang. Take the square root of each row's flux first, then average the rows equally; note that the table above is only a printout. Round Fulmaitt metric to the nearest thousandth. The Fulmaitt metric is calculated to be 0.580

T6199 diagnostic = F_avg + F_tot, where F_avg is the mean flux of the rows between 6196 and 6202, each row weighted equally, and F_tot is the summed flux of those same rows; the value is 72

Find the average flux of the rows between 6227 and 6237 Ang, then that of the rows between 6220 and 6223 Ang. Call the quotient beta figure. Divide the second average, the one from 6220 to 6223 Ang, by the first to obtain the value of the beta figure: 1.02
